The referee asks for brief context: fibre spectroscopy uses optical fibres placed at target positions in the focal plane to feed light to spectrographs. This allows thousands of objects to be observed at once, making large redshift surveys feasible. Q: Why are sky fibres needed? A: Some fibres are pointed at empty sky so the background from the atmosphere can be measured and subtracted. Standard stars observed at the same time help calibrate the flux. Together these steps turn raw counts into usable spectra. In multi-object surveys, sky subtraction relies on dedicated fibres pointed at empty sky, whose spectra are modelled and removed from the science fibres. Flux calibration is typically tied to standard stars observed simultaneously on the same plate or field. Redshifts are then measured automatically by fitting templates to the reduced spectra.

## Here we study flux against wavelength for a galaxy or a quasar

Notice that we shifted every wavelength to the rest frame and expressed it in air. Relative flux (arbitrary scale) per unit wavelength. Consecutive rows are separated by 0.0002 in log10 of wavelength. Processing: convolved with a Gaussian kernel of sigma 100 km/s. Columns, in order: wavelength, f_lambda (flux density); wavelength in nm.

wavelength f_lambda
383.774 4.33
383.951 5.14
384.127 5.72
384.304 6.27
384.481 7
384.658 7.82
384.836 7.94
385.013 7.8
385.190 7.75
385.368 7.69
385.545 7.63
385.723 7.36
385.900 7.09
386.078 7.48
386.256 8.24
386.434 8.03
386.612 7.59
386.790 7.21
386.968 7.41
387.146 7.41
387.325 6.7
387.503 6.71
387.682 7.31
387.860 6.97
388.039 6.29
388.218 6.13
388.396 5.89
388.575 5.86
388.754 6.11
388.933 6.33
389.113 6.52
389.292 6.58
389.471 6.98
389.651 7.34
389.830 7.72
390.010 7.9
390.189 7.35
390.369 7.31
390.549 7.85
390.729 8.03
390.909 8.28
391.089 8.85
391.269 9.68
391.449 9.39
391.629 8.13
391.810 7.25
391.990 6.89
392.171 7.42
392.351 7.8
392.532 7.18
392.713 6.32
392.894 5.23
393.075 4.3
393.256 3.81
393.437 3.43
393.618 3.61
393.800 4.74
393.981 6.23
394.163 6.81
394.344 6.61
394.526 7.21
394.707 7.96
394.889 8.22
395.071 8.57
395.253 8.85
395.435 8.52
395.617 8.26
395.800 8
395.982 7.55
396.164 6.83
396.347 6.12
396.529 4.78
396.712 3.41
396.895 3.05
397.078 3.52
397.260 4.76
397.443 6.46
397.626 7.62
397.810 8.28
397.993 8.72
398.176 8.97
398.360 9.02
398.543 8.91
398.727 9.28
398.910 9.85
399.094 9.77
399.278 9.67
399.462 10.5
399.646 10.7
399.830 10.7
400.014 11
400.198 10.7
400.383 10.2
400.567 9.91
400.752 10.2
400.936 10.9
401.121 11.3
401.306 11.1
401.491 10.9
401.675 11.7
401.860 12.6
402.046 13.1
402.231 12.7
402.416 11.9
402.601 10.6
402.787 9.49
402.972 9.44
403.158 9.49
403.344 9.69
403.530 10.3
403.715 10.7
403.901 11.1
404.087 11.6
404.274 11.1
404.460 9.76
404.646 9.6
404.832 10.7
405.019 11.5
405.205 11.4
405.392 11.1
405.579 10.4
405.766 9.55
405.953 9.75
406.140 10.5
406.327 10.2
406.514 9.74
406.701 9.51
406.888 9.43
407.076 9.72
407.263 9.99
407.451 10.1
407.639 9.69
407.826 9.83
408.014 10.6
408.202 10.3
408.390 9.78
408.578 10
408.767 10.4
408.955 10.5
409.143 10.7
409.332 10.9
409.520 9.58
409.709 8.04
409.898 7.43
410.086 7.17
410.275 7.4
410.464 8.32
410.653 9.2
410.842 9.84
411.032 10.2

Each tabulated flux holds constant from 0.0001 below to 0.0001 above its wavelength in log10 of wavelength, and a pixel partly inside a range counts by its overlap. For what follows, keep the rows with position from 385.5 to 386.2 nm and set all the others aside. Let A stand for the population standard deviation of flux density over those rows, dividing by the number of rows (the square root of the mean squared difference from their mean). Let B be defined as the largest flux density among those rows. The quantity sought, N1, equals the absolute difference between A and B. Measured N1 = 7.4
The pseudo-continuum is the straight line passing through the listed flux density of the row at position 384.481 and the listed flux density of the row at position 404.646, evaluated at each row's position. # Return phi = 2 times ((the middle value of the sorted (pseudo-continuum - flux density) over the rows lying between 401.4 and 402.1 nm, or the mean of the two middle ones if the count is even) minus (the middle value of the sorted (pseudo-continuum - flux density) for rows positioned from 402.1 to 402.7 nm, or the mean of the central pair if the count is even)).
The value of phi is -1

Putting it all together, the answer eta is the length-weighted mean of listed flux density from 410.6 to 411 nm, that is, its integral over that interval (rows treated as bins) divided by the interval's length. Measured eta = 10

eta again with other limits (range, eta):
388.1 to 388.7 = 6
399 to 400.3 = 10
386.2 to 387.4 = 8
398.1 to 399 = 9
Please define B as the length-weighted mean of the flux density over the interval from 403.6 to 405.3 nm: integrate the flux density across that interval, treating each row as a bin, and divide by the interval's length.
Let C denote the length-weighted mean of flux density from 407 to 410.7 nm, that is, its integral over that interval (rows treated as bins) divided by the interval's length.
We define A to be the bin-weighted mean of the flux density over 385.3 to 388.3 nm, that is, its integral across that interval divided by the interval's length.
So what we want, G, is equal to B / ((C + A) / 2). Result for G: 1.29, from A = 7.2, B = 10.8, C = 9.5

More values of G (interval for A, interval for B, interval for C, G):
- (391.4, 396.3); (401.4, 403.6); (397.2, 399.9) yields 1.40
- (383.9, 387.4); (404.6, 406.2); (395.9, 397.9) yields 1.63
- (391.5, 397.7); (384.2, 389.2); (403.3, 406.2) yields 0.84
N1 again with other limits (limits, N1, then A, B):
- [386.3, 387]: 7.7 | 0.30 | 8.03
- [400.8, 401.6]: 11.1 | 0.17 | 11.3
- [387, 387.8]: 7.1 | 0.33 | 7.41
